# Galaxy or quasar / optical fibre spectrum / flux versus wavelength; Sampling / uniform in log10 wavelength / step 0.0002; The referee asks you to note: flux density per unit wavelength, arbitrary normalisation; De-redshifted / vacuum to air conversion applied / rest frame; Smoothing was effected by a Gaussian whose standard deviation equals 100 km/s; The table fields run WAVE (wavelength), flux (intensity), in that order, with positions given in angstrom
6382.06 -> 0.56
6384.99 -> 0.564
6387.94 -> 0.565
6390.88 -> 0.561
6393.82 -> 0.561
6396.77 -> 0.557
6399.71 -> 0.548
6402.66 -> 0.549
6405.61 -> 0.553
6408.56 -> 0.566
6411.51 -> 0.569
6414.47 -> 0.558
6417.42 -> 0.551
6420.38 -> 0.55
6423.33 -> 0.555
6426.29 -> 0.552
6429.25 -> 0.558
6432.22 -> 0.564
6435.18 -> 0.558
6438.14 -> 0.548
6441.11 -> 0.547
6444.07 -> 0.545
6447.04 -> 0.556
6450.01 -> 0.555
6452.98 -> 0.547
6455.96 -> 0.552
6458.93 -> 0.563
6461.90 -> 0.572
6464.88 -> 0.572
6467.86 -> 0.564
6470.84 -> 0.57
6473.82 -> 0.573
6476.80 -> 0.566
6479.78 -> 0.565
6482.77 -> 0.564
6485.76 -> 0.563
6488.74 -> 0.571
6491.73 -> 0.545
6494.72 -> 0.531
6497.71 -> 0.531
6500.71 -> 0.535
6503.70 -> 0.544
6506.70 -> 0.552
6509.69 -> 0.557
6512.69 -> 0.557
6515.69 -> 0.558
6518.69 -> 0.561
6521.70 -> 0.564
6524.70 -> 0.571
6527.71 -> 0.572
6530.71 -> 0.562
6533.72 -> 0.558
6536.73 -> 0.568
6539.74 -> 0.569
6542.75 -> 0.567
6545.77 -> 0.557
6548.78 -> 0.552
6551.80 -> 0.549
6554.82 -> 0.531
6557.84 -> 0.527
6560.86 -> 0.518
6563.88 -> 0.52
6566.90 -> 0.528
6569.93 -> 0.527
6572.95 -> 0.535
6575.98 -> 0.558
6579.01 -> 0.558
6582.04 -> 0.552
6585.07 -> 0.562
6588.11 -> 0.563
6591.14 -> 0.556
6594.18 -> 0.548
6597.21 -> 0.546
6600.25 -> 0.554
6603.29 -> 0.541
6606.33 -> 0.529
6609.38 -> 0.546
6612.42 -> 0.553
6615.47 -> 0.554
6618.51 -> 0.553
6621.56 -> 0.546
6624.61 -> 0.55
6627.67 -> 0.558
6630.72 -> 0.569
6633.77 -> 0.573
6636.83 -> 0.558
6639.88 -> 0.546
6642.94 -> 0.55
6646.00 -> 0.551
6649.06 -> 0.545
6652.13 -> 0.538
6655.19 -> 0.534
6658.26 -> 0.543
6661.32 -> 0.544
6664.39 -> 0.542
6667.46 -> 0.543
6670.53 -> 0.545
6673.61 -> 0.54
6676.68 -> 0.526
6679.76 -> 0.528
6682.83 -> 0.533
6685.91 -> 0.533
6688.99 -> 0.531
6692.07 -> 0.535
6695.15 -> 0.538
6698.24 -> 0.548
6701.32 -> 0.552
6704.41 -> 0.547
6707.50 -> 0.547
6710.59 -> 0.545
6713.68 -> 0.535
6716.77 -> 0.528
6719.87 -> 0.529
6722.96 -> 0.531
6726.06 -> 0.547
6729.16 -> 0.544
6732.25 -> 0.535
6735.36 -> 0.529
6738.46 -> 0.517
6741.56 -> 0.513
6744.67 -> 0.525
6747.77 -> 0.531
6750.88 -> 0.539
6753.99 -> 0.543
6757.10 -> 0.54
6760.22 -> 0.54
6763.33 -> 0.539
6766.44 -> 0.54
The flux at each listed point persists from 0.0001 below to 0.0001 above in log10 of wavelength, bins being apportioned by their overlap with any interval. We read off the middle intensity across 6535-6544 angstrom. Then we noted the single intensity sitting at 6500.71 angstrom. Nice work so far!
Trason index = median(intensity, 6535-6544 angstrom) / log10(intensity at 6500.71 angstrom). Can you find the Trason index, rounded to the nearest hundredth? -2.09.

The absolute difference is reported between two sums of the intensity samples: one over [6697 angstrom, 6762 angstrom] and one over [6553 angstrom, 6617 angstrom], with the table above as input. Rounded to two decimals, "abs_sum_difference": 0.14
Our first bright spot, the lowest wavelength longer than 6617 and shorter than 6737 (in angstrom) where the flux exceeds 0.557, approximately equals 6627.67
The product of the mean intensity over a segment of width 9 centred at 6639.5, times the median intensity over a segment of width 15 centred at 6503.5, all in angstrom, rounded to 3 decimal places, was 0.300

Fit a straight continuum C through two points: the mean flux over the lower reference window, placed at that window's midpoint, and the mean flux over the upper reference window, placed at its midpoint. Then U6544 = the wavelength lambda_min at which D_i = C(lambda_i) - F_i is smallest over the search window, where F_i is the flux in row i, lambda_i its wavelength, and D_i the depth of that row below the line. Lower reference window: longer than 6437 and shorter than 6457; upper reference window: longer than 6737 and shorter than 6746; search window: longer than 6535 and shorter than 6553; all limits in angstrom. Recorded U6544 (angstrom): 6539.74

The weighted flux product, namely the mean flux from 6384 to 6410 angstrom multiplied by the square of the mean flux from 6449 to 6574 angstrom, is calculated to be 0.171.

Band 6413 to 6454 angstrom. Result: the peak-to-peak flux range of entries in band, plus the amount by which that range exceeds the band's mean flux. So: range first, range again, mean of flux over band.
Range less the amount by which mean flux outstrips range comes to -0.515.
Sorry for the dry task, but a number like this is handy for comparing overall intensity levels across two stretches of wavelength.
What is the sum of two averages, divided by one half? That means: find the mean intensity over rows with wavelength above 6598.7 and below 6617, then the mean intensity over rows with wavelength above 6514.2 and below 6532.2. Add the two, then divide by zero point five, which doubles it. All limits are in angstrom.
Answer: 2.22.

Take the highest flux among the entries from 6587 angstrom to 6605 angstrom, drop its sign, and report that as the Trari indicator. 0.563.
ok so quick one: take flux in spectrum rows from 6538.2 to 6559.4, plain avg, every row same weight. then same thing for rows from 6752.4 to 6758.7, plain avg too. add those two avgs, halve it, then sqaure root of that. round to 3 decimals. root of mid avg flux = 0.739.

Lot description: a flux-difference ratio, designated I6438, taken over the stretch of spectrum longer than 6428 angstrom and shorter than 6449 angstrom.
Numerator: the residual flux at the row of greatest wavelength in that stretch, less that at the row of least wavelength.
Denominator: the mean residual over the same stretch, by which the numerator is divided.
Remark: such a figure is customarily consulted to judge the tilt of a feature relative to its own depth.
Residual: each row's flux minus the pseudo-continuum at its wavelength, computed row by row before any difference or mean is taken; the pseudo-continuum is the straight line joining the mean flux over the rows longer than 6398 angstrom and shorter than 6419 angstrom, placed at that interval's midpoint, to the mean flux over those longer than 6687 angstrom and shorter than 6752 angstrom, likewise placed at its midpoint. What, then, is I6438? 1.4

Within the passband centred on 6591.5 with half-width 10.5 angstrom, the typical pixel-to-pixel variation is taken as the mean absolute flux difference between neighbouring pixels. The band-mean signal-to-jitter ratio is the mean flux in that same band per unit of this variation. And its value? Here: 92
